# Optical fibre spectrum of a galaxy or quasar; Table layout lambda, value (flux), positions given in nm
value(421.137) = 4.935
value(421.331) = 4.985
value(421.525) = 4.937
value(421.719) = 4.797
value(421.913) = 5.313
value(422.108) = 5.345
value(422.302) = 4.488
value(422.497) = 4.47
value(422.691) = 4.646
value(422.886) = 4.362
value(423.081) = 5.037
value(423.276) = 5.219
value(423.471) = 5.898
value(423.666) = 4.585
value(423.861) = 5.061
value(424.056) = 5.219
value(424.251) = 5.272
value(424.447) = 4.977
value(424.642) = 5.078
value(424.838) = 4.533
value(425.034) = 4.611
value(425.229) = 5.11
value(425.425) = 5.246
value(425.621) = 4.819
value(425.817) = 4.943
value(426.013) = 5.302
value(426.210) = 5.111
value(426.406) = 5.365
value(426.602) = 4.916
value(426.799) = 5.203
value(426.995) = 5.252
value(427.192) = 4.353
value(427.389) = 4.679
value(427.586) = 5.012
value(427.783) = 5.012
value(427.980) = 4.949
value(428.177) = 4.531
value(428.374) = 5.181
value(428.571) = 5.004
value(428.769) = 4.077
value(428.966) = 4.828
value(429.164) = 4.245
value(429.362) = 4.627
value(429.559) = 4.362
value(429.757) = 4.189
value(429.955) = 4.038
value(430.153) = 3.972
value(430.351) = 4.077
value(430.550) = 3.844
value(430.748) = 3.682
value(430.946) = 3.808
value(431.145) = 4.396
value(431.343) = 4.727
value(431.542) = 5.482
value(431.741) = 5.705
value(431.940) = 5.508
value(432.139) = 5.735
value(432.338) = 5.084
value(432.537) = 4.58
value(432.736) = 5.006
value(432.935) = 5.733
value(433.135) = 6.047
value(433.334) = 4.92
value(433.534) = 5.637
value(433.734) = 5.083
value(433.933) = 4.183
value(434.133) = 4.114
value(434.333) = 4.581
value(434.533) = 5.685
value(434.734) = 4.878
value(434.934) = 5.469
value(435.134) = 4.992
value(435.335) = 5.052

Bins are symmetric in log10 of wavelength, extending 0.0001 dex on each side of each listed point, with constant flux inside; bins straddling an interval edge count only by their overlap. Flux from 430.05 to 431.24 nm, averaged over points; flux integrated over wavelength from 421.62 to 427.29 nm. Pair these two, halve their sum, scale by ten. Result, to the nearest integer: 161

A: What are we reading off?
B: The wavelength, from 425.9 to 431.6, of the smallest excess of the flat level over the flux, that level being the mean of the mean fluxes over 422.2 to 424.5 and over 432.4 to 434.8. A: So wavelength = 431.542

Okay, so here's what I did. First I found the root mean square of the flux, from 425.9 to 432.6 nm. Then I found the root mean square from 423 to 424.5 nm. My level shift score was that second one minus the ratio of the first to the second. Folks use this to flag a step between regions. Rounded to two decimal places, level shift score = 4.25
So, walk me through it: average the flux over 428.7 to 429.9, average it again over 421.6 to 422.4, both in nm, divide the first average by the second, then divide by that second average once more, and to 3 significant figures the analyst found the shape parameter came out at 0.177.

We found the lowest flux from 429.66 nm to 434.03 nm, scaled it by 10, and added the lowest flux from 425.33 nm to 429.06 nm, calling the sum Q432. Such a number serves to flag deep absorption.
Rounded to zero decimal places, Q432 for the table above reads 41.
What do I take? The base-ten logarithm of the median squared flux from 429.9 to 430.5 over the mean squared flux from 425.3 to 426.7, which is -0.20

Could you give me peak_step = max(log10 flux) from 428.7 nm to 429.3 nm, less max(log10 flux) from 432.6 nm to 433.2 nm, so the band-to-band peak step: -0.10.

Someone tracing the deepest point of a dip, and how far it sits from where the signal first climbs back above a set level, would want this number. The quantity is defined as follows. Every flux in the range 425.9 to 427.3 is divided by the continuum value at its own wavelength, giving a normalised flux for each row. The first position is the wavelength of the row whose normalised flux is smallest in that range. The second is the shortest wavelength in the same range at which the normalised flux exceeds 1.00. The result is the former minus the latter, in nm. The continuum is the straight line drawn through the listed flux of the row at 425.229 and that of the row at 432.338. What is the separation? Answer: 1.18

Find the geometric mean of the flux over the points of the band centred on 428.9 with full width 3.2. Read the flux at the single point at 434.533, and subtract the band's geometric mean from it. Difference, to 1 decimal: 1.2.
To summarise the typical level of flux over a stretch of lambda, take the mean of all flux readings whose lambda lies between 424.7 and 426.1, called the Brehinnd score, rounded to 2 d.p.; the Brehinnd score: 4.94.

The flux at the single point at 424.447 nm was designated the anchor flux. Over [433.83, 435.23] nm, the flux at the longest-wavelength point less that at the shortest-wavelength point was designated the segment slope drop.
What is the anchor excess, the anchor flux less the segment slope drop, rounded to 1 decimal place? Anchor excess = 4.2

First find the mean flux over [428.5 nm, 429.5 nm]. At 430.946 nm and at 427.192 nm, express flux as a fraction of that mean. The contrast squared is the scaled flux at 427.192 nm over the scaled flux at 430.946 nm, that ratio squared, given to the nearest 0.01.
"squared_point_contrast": 1.31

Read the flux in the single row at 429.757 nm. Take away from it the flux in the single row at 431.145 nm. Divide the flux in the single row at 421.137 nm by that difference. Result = -24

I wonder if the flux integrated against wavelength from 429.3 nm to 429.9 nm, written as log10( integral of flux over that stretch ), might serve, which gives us 0.42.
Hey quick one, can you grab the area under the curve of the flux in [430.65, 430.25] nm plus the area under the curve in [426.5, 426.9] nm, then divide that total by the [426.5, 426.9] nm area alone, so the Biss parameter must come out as 1.8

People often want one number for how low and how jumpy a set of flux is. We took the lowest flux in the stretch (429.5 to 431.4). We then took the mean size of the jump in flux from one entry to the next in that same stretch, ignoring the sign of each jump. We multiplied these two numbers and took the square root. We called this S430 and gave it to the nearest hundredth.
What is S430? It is 0.89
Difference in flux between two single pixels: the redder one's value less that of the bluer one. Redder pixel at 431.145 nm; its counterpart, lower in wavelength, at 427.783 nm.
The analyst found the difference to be -0.6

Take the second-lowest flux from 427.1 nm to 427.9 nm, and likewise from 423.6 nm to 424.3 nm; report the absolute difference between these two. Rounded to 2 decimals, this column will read 0.38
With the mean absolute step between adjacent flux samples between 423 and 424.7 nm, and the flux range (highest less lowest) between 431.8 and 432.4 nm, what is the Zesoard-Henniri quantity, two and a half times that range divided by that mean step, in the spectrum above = 4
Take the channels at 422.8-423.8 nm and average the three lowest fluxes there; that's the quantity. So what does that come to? 4.7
